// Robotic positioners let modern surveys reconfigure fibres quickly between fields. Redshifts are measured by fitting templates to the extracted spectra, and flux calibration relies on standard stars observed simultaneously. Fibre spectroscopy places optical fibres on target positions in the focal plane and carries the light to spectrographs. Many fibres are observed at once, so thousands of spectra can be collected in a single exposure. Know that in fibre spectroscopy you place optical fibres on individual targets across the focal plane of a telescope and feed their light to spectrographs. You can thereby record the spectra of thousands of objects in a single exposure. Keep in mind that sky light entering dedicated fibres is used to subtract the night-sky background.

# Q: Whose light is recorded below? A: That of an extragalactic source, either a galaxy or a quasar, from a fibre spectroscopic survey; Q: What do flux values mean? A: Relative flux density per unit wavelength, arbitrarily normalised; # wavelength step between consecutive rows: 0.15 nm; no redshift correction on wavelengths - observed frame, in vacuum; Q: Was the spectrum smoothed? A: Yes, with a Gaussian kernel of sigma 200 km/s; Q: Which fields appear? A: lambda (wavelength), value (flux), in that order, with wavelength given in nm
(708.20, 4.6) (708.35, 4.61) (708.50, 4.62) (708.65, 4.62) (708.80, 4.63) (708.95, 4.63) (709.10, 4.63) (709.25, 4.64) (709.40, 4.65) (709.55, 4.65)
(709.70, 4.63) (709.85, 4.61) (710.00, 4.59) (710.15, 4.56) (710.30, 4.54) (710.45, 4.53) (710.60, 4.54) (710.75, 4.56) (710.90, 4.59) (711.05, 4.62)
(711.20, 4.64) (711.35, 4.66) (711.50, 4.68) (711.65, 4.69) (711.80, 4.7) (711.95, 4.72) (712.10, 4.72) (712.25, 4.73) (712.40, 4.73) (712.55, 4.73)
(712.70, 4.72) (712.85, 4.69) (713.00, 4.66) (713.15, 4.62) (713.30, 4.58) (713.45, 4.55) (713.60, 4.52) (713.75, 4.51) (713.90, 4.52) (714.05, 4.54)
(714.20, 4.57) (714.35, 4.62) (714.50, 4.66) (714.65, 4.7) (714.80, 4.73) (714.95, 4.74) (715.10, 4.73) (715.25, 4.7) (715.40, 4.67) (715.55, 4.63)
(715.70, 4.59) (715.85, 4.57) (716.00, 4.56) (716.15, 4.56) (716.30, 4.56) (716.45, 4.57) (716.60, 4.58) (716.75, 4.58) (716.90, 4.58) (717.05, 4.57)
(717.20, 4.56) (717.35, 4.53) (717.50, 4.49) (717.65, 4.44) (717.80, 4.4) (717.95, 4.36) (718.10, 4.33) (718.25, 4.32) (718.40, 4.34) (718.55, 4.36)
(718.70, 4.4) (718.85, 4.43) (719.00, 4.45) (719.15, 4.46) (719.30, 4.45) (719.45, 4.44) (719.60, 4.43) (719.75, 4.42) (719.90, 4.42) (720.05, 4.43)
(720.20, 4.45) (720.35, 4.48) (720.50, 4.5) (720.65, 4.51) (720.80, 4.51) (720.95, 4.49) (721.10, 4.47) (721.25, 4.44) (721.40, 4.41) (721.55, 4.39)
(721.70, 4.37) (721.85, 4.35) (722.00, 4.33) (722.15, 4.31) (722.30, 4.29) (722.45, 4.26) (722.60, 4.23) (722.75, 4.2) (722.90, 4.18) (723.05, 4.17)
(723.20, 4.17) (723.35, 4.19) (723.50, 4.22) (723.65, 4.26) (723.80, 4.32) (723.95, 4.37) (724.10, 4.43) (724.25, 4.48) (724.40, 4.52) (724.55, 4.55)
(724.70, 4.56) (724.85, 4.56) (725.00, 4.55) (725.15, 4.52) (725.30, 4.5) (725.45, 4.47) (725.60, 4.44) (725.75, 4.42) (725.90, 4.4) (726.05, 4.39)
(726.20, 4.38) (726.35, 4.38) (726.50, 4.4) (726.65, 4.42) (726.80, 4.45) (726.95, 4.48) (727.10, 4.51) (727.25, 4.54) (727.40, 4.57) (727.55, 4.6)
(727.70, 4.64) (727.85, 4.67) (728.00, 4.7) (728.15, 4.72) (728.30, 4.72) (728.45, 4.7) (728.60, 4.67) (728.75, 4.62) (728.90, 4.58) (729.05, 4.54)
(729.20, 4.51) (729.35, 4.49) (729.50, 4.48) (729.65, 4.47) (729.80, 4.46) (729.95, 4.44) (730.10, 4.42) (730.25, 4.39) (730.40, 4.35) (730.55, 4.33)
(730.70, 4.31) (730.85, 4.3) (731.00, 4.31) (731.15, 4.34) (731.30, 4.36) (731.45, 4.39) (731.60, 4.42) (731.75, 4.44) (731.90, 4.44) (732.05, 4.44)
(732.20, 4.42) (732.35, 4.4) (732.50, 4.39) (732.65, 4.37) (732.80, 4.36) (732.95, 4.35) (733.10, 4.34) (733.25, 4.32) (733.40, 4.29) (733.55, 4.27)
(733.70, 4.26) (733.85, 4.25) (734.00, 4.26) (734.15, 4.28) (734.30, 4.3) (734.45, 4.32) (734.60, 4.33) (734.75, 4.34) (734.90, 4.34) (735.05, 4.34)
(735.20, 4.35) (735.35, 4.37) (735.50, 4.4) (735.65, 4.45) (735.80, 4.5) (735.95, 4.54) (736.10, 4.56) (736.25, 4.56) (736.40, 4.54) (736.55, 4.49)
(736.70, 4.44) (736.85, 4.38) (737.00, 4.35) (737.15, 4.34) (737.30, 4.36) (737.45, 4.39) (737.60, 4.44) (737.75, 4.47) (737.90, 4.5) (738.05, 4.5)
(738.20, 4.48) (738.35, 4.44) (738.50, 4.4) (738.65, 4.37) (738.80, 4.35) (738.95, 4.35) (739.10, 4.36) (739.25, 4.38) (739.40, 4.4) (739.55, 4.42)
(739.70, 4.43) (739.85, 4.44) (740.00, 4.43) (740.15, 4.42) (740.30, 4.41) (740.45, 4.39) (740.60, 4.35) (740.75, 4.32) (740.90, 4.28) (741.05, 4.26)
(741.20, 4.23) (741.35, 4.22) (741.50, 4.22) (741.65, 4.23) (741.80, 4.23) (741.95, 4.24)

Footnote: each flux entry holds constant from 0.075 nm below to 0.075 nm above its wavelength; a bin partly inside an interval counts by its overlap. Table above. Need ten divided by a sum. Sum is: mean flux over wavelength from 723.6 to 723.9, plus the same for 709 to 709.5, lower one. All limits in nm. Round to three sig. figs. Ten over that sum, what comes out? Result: 1.12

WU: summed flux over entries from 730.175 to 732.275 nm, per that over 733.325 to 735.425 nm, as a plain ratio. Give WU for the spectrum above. 1.016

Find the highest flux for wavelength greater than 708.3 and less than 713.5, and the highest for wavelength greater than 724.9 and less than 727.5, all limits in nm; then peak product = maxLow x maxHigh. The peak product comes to 21.6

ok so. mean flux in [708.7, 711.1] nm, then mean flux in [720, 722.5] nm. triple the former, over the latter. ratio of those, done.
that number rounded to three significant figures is 3.13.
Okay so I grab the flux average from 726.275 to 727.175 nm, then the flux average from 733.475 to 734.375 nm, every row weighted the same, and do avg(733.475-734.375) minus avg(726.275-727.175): -0.17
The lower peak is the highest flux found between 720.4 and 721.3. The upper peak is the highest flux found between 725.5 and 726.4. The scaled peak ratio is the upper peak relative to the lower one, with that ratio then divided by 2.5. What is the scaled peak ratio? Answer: 0.394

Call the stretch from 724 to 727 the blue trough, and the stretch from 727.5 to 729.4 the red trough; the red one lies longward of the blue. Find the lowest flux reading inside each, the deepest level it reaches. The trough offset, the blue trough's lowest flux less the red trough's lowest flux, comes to -0.1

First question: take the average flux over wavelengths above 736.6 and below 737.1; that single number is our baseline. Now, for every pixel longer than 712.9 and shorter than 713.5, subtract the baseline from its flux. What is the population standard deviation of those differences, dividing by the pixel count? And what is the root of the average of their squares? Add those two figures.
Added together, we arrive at 0.26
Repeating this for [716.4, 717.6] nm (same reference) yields 0.20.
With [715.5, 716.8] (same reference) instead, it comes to 0.21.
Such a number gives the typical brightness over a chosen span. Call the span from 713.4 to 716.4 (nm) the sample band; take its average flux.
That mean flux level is 4.61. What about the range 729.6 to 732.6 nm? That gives 4.39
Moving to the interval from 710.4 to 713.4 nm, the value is 4.66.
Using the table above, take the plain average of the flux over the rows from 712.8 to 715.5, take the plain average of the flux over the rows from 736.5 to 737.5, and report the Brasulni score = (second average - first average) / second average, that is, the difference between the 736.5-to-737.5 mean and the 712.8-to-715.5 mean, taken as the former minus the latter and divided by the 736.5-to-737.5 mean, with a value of -0.054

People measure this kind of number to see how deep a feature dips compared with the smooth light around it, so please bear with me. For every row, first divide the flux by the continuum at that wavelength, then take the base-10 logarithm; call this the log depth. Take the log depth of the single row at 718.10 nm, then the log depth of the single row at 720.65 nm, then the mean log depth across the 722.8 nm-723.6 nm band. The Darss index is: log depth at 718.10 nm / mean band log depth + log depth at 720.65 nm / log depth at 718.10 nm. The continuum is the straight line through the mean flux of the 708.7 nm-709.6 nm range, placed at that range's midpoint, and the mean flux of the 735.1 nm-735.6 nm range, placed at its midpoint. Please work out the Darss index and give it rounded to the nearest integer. 1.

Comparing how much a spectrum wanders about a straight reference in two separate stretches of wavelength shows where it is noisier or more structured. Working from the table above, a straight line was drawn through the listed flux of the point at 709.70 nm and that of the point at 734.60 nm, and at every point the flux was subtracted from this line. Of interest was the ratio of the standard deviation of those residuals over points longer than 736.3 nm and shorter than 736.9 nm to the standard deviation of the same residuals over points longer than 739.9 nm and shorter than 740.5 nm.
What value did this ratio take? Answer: 4.5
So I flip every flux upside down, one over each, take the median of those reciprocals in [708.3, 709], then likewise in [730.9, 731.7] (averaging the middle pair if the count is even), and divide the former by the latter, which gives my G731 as 0.94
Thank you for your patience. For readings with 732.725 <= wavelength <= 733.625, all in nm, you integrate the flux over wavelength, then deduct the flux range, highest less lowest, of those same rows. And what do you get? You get 3.80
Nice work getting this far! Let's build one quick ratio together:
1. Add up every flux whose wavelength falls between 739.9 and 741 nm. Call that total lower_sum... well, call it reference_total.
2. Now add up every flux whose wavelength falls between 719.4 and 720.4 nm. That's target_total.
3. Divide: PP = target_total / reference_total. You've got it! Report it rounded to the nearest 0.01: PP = 1.02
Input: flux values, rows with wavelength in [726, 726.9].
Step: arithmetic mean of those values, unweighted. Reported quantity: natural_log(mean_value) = 1.48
